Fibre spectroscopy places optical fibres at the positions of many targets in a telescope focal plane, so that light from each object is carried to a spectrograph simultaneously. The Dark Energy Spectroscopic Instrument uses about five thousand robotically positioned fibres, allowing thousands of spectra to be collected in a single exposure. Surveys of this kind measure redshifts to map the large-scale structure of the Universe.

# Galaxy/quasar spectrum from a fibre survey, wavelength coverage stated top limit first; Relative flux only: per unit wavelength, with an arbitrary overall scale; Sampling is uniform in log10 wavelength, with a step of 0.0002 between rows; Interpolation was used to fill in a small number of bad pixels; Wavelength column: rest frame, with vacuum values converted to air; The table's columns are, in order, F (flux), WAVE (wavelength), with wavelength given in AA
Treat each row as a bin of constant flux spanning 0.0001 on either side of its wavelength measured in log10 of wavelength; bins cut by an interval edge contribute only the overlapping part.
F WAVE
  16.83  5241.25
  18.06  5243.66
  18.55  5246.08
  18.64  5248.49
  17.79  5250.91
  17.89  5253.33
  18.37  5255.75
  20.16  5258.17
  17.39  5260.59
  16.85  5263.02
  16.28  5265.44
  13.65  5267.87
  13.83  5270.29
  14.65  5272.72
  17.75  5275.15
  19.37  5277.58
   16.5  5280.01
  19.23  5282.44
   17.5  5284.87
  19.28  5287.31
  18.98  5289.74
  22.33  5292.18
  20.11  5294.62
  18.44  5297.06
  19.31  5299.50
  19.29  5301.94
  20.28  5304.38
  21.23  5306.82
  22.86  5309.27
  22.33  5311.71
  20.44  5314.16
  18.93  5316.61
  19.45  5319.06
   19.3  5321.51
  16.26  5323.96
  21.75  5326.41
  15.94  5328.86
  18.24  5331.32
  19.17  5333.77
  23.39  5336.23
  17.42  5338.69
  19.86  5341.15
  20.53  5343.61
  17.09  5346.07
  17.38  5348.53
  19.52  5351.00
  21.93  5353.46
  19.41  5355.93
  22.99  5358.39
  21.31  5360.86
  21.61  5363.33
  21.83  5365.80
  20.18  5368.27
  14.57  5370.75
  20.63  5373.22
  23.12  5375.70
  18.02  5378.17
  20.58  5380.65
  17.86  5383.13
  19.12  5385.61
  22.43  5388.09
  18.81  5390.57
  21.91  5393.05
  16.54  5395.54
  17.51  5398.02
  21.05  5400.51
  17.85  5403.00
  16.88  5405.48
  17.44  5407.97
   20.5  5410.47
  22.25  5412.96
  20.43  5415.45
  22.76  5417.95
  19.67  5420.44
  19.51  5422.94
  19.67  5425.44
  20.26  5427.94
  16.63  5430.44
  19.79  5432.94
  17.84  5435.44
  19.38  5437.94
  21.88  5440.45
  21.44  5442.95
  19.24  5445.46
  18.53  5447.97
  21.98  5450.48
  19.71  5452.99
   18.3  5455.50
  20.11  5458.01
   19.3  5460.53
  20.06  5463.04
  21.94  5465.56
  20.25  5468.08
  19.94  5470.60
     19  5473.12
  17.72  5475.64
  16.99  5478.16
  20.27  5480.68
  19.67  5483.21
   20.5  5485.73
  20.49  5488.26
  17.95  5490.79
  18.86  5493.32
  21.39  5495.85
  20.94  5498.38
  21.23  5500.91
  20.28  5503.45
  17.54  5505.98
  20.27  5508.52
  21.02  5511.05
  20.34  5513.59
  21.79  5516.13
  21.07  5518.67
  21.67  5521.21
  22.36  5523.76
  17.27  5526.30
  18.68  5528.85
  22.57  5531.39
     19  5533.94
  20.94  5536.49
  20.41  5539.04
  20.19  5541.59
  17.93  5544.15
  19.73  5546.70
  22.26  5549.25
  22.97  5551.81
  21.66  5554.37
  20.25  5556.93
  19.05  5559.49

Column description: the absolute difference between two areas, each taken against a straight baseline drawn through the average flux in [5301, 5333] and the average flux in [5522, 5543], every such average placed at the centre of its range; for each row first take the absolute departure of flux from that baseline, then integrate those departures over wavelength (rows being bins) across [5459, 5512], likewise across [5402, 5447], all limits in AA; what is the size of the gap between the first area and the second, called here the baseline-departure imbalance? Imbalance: 10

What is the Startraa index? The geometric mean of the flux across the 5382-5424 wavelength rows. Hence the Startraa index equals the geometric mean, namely 19.5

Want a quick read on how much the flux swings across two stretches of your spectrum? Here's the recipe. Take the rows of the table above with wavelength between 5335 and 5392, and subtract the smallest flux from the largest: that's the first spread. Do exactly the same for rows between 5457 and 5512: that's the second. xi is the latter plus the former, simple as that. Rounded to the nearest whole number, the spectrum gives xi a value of 14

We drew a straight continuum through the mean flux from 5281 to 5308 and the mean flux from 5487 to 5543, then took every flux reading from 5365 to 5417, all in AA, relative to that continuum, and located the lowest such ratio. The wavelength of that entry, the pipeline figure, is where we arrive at 5370.75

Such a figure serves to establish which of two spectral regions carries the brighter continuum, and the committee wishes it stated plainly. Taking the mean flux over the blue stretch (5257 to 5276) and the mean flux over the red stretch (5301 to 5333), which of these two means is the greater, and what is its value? 19.7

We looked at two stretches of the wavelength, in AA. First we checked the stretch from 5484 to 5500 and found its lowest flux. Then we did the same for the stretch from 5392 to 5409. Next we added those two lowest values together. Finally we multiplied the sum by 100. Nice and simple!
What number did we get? 3449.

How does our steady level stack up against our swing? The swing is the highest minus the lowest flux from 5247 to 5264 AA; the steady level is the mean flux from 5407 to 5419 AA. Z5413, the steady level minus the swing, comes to 17.4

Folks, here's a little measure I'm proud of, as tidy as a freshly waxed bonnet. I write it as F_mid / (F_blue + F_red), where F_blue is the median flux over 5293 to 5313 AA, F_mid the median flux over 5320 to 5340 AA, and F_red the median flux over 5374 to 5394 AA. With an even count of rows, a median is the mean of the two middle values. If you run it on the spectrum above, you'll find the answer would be 0.47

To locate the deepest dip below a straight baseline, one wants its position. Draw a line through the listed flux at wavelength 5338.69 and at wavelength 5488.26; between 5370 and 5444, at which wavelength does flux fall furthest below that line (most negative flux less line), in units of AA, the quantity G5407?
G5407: 5370.75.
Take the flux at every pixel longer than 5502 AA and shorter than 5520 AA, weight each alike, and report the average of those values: 20.3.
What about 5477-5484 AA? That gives 19.0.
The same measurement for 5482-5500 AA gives 20.0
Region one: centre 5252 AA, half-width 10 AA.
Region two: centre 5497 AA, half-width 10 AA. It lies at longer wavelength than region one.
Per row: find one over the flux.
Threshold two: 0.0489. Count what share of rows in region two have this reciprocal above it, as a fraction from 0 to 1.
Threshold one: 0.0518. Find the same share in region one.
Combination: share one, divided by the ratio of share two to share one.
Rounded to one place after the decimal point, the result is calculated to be 1.5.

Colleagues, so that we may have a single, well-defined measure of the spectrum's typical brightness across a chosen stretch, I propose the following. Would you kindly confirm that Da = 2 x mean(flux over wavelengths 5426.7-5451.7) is 39.4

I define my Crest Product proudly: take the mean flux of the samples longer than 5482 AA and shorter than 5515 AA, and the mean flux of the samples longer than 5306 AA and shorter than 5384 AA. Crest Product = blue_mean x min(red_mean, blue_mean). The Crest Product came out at 394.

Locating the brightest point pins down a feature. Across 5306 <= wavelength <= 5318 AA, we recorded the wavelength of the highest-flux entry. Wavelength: 5309.27 AA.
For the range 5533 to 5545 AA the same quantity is 5536.49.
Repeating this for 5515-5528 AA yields 5523.76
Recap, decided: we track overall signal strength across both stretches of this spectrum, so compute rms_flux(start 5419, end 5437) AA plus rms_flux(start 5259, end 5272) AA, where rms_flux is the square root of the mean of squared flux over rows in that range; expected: 34.8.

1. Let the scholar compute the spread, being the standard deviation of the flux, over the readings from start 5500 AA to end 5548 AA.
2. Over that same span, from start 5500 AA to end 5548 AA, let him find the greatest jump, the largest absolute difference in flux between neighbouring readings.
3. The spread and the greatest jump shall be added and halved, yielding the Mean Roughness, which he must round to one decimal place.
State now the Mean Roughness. 3.3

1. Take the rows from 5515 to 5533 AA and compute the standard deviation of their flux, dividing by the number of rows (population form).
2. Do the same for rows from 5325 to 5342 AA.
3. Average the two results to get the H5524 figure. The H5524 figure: 2.1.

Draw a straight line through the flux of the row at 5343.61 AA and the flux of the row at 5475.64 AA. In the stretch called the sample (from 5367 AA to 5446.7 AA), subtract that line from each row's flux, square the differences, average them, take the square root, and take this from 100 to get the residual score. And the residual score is 97.8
